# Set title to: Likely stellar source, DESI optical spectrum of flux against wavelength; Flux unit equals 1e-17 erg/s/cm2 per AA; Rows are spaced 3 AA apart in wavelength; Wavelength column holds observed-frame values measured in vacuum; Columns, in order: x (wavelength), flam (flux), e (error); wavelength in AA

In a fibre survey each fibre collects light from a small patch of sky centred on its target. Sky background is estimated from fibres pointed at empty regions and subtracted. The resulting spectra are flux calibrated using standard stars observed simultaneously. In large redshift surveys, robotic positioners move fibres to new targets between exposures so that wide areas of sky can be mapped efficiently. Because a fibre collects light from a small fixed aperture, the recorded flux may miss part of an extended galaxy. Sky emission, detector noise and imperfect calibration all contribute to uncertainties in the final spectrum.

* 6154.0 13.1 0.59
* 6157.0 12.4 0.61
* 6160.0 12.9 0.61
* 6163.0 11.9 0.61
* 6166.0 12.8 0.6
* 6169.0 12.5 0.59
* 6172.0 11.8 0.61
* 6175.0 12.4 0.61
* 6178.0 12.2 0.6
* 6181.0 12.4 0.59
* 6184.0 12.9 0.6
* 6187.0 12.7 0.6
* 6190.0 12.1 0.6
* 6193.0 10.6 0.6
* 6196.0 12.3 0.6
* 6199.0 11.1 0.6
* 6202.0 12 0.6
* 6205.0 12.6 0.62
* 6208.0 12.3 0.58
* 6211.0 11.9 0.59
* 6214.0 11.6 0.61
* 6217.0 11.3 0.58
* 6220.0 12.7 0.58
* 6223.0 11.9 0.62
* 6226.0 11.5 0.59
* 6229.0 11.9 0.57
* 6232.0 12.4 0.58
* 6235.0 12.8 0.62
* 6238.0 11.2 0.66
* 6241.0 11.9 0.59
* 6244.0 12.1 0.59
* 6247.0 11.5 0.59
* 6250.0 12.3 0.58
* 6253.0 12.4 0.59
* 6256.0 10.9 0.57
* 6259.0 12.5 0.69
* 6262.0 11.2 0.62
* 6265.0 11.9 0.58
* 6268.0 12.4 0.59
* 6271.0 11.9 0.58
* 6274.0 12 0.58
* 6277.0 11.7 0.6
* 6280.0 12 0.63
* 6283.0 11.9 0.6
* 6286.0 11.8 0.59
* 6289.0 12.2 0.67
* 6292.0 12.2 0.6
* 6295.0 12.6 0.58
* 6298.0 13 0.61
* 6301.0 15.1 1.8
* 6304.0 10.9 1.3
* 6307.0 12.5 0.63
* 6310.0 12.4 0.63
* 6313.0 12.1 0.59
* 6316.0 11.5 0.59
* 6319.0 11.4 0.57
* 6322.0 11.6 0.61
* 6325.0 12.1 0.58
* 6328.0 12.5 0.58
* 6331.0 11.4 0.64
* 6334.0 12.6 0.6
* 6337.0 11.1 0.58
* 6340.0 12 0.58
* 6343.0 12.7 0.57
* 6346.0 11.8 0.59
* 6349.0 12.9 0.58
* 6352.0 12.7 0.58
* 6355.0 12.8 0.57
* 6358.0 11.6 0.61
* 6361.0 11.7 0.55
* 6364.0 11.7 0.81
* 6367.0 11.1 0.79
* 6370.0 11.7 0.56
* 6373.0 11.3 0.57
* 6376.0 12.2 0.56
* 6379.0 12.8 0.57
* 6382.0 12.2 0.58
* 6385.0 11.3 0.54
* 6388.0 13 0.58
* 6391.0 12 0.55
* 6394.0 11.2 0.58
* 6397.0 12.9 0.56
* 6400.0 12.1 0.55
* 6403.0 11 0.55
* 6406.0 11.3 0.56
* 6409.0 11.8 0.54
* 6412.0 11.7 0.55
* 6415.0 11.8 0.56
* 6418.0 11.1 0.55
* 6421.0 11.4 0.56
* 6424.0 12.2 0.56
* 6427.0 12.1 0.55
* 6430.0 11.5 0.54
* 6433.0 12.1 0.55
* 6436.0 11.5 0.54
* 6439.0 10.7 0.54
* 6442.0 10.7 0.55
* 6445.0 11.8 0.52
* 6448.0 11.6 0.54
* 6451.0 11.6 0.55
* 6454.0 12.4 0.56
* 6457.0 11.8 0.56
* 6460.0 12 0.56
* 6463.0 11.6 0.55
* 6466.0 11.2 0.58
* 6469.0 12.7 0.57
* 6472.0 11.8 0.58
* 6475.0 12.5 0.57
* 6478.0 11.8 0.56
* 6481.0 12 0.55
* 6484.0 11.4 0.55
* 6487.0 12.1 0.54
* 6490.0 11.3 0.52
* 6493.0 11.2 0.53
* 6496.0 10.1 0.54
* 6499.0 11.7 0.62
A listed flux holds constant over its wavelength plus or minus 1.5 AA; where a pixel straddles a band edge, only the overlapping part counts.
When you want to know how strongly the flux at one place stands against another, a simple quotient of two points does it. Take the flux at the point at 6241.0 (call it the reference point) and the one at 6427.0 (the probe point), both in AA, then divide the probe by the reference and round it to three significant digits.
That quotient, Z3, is 1.02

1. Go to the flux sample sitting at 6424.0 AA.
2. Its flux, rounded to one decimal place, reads 12.2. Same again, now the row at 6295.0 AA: 12.6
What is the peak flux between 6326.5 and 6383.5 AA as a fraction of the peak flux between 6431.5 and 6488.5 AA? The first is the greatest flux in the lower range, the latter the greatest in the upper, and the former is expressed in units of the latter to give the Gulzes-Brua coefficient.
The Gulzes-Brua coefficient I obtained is 1.02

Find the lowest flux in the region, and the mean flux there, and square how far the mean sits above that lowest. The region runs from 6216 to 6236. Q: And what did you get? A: 0.60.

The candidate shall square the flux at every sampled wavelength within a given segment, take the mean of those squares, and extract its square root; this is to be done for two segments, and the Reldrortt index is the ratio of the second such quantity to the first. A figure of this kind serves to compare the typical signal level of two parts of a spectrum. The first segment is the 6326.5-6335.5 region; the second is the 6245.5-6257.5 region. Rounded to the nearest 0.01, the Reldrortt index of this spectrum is 0.97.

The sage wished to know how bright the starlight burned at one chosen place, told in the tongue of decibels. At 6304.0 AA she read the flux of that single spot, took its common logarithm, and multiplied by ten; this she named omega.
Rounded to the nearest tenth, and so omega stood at 10.4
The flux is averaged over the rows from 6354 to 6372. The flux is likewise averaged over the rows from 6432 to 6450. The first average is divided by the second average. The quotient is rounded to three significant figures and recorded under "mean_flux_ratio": 1.03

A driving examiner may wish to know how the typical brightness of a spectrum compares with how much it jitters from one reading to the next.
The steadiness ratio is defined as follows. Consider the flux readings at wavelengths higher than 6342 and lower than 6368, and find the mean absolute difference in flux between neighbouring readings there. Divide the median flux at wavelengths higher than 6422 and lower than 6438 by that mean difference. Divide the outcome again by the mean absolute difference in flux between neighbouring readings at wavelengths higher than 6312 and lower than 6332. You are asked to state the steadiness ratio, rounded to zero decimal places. 48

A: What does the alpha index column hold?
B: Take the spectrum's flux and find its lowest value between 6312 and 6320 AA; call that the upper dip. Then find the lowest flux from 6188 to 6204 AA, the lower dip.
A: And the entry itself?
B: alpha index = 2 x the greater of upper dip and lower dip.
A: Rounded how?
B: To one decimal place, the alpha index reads 22.8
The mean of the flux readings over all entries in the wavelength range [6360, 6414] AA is 11.8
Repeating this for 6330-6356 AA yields 12.2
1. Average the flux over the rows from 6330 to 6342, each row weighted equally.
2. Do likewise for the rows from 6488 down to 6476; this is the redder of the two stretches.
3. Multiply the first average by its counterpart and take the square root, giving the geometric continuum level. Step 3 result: 11.8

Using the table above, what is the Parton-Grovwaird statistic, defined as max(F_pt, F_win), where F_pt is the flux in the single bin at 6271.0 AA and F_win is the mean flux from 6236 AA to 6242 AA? 11.9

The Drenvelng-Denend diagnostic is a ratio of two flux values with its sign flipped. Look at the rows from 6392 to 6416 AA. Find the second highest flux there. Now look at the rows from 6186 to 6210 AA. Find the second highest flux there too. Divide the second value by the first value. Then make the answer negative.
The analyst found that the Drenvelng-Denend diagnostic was -1.04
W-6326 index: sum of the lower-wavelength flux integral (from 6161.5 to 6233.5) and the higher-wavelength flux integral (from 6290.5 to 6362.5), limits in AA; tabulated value 1749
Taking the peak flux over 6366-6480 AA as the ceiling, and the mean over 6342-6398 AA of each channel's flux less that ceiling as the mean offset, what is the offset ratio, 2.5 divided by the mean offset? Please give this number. -2.7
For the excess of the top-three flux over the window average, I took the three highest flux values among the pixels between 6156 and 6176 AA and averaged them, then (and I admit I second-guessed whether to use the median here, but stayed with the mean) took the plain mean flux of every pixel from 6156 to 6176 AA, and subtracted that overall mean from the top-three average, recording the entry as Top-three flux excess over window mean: 0.35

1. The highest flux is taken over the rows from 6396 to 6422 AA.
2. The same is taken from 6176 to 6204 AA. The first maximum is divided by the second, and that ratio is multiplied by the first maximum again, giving 12.9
